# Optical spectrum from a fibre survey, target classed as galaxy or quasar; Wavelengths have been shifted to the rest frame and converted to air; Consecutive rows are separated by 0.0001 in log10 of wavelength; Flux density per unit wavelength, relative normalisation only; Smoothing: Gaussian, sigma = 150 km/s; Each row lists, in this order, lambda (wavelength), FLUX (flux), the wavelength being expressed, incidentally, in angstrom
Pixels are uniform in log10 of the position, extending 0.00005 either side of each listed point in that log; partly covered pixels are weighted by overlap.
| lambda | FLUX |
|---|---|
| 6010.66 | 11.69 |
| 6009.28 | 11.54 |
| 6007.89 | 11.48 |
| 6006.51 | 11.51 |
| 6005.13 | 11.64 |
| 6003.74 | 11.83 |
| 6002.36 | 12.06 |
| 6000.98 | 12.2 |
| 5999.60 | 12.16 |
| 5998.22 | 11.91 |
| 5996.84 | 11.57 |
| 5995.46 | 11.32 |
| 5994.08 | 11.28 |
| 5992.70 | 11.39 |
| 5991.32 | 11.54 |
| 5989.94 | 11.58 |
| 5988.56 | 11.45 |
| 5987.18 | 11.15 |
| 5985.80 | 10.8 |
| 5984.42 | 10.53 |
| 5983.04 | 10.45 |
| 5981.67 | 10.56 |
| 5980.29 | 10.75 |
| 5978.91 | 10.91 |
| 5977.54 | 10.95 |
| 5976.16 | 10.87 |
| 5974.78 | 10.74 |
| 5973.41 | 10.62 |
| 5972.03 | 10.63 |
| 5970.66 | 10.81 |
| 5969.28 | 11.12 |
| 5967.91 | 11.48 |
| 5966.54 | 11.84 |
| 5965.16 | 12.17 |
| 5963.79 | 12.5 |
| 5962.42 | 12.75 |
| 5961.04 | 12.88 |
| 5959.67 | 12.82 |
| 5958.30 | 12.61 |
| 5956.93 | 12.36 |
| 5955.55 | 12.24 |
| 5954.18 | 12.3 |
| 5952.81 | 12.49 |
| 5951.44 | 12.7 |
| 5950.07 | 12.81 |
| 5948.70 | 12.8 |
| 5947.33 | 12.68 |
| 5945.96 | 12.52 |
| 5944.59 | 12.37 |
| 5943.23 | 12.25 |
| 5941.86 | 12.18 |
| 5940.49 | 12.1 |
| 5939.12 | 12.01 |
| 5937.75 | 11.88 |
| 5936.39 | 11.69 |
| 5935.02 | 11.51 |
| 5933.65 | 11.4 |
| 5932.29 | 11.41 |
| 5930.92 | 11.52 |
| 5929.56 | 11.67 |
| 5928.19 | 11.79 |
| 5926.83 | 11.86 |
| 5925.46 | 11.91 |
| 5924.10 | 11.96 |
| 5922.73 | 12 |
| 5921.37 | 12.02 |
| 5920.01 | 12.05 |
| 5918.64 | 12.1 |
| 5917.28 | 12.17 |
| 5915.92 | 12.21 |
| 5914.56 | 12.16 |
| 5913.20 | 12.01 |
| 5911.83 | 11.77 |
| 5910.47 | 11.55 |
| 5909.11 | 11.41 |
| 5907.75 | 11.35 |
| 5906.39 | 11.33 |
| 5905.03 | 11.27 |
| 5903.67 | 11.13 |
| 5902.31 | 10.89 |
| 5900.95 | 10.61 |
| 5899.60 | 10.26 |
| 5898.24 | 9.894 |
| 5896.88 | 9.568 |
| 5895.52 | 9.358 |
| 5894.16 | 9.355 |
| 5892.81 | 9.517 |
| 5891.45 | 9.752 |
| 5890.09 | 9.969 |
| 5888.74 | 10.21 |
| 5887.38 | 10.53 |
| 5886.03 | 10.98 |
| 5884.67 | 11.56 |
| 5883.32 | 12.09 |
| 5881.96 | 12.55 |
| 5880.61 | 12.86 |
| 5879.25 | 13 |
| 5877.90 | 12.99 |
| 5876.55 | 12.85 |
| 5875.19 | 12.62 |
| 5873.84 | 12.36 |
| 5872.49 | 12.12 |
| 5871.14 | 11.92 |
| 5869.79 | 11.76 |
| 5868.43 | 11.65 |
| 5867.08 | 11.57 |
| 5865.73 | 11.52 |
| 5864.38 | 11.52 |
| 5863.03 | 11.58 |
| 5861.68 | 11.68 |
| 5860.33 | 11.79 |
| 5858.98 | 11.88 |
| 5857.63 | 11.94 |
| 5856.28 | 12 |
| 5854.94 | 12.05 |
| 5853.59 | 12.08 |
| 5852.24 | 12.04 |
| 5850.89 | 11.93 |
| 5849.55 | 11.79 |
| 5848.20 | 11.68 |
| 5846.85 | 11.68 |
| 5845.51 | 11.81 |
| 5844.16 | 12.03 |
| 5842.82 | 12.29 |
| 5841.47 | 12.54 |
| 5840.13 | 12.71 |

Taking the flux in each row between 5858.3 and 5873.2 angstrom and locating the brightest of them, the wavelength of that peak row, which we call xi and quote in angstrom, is 5872.49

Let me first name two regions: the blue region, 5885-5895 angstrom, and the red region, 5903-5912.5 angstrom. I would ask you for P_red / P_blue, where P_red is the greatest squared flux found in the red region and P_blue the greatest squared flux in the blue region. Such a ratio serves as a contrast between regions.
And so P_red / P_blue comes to 1.15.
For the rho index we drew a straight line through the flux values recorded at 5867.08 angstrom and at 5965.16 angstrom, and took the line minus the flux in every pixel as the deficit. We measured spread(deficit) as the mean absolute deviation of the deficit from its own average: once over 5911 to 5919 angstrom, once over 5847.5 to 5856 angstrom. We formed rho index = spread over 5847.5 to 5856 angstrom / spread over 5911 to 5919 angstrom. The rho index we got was 1.1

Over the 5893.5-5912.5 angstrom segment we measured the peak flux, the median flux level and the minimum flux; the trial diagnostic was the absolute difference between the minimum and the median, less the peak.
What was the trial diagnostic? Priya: -10.1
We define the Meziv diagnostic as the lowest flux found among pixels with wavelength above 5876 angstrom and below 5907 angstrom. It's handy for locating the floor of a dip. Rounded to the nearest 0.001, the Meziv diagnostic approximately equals 9.355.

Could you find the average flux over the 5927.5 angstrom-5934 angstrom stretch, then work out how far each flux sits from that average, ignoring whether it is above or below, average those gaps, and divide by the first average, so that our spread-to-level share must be 0.012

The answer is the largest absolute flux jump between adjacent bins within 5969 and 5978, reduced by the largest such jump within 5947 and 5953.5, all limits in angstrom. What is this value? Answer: 0.10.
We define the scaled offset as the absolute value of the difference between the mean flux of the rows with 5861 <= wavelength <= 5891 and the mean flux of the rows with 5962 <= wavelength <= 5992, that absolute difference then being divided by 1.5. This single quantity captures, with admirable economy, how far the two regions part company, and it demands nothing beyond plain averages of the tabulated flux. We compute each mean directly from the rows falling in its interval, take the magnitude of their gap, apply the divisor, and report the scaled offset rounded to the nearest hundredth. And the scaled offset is 0.41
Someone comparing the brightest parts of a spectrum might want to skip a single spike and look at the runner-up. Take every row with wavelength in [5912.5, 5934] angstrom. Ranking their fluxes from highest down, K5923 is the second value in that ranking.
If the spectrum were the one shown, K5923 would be 12.17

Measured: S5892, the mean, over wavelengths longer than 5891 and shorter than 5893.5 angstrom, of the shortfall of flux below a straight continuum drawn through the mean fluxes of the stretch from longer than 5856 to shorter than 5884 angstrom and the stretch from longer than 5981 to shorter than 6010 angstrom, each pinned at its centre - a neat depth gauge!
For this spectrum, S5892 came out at 2.4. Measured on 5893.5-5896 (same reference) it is 2.6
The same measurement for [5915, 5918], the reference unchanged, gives -0.3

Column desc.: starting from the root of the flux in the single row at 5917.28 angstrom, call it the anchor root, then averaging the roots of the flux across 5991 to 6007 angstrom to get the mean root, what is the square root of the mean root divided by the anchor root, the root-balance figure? 0.99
